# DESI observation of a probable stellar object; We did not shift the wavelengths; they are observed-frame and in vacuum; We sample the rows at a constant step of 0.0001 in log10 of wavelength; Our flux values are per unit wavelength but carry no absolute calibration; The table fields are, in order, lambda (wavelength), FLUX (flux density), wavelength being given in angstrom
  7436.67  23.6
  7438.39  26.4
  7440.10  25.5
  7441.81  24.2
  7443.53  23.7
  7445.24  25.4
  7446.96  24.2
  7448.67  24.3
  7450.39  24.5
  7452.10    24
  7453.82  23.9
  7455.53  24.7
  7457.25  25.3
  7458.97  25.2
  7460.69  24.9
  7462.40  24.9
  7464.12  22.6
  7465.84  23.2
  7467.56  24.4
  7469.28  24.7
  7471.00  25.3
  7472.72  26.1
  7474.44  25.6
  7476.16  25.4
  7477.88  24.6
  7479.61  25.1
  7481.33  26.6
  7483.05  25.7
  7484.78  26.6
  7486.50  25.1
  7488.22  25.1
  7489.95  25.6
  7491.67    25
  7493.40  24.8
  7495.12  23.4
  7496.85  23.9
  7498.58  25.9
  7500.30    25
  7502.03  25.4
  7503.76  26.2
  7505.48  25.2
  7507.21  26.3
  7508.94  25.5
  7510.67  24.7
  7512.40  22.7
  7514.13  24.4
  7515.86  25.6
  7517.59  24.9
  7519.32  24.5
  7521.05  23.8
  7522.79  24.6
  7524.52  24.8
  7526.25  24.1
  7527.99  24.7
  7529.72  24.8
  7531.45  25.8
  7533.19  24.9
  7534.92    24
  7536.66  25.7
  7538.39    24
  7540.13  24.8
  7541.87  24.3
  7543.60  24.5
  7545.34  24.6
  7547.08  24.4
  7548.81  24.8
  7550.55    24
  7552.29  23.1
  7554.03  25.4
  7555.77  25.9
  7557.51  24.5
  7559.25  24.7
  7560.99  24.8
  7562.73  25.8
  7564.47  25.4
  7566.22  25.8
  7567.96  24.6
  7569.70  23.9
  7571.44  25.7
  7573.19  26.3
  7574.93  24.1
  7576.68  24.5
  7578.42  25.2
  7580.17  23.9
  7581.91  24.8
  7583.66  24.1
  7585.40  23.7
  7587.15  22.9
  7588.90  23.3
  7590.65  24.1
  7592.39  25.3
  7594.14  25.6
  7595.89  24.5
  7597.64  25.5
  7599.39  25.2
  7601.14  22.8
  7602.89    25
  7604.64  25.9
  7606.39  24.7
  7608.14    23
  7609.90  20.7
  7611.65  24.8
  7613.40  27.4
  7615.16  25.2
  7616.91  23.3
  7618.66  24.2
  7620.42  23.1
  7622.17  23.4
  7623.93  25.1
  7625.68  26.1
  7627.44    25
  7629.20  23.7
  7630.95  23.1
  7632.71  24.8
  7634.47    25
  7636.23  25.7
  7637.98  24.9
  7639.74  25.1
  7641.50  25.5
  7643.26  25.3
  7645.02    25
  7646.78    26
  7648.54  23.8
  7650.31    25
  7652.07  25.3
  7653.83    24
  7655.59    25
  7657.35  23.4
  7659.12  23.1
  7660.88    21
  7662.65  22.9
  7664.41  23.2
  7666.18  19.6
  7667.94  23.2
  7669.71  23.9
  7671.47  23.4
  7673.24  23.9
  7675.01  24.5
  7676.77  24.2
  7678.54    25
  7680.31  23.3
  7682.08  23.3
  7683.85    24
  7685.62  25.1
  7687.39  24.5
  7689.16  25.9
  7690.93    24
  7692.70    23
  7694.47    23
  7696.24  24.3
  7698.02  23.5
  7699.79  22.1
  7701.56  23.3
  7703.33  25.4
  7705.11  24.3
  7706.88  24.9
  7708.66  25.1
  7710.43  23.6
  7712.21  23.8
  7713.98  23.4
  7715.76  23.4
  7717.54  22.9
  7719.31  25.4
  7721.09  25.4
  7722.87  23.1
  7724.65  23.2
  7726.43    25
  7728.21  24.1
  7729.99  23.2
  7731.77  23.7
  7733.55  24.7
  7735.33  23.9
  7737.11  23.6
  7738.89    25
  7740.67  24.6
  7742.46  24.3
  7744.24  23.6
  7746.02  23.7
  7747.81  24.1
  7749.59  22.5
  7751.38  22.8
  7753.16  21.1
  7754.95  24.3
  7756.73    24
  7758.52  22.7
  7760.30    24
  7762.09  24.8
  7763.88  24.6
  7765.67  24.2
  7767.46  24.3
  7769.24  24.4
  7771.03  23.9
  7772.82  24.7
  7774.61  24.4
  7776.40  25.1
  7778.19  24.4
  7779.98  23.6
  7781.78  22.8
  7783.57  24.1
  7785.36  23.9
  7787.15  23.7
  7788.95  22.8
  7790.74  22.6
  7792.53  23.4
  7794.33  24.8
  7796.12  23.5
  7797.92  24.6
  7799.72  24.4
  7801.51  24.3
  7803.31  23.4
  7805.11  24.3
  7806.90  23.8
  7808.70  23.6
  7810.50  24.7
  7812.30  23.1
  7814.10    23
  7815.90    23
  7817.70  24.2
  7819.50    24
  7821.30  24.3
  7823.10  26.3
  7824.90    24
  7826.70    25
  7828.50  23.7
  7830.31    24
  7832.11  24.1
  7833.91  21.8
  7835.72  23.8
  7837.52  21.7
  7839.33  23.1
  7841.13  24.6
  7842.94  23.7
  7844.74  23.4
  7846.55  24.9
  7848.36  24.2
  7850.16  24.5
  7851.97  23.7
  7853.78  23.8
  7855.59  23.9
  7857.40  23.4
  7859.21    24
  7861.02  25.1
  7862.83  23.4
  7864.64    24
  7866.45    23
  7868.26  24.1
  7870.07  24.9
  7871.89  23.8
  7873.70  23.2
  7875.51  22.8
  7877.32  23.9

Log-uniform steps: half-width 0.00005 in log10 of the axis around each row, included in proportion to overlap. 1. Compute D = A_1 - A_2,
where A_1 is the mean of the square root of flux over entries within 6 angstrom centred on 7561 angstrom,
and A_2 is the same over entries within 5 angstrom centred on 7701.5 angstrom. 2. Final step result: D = 0.15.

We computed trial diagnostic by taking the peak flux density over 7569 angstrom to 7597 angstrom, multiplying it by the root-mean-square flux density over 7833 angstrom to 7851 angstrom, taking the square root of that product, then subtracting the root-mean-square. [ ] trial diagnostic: 1.32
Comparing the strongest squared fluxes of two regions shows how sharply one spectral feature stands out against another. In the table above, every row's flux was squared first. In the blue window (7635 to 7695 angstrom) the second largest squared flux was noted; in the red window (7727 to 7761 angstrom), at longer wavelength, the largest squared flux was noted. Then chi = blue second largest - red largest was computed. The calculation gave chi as 46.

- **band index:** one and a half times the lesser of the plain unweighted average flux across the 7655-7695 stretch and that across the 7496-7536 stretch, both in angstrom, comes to 35.4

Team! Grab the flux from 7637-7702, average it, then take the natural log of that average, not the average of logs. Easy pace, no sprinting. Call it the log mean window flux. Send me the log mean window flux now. 3.18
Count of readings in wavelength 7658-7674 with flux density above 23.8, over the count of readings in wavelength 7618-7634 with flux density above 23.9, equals 0.40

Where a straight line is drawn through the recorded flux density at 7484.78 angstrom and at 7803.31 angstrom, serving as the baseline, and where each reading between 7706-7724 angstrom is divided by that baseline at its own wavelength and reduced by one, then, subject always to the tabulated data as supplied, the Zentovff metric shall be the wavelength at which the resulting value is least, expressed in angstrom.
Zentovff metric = 7717.54 angstrom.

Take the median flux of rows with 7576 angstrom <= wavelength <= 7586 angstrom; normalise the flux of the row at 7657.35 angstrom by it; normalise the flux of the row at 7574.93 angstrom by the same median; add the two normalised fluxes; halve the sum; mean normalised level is 0.98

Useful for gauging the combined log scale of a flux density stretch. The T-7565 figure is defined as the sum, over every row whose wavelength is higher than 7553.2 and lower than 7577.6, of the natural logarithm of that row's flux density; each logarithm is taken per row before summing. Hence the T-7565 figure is 45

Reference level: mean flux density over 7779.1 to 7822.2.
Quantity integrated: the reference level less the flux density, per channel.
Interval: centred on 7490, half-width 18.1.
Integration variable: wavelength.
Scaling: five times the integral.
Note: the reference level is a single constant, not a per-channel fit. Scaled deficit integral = -293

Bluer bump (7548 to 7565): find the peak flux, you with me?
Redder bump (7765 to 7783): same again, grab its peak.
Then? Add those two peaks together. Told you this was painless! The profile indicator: 51.0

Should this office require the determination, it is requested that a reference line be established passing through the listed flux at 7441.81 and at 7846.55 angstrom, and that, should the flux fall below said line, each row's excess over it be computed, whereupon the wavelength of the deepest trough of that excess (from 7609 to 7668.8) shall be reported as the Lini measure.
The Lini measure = 7666.18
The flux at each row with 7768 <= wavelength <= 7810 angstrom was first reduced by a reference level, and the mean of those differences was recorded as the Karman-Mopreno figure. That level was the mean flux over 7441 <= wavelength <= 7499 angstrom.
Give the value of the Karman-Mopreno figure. -0.9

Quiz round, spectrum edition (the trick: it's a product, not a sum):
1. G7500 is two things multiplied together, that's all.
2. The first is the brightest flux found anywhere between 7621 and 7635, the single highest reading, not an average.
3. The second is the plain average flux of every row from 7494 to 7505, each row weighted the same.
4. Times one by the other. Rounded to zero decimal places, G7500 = 652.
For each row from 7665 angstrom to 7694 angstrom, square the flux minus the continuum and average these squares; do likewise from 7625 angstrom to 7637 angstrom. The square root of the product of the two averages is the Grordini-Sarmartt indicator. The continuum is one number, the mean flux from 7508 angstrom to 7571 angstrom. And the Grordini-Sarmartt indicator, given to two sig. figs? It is 1.6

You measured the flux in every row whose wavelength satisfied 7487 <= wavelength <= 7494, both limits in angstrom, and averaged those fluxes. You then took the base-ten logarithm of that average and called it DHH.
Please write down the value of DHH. 1.40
